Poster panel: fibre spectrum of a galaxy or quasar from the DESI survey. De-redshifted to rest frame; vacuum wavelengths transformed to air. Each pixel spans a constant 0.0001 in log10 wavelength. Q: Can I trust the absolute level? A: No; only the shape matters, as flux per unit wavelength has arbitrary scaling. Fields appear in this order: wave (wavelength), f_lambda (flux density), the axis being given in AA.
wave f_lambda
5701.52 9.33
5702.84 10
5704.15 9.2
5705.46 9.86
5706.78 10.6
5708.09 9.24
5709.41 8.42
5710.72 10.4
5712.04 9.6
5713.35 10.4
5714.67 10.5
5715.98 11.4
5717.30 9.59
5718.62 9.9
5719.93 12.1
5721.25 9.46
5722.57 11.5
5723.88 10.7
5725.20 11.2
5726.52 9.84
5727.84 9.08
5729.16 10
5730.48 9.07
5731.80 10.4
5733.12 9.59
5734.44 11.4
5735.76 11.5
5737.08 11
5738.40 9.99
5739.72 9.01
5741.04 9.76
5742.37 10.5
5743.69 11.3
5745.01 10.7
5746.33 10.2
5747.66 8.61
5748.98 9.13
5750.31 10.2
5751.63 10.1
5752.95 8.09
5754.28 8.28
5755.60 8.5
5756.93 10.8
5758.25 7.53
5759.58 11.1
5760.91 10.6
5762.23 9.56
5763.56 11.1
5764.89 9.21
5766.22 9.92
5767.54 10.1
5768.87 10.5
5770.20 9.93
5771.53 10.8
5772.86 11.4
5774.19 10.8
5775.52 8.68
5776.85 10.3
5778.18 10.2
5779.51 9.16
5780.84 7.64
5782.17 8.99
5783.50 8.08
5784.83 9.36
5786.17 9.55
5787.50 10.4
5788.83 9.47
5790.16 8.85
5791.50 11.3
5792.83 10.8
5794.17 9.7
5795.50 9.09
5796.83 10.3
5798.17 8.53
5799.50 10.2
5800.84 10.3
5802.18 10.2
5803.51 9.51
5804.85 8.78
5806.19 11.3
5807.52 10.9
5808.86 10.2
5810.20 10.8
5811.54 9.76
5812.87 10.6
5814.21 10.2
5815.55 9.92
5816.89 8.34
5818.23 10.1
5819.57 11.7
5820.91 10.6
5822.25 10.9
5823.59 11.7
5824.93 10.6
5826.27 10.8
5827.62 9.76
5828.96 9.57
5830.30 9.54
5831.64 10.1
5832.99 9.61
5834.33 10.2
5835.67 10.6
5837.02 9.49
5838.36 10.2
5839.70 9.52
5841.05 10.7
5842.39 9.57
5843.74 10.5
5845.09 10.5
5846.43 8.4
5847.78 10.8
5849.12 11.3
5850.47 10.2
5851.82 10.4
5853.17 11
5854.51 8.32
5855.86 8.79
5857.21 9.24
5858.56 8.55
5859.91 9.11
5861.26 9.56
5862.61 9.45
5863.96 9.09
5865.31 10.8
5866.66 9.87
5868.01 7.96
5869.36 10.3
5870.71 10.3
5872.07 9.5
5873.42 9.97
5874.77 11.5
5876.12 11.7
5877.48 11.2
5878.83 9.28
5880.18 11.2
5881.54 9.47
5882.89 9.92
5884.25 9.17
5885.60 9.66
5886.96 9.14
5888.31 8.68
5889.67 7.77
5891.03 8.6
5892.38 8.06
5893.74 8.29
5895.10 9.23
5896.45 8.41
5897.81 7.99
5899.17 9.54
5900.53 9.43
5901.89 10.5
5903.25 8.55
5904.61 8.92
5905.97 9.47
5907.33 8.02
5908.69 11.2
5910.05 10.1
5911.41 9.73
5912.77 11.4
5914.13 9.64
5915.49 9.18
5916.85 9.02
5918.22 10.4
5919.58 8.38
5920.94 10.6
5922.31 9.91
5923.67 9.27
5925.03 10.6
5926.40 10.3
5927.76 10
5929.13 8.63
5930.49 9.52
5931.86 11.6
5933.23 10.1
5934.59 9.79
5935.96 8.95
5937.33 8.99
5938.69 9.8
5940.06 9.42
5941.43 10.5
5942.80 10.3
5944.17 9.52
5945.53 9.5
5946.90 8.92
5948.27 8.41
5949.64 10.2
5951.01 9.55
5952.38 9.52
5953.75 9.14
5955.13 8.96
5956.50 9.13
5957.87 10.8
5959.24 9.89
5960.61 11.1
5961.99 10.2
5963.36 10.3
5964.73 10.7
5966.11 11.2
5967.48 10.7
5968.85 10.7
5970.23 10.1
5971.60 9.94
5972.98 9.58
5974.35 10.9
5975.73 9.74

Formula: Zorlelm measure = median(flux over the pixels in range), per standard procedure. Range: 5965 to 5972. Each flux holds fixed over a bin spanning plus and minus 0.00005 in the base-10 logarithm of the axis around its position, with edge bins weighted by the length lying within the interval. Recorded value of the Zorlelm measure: 10.7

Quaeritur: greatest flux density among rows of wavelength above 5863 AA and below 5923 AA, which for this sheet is 11.7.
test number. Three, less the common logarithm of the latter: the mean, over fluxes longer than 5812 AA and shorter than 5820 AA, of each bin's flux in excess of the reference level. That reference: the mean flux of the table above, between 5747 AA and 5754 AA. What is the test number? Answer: 3.04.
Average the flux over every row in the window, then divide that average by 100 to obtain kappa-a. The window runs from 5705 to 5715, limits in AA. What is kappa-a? 0.099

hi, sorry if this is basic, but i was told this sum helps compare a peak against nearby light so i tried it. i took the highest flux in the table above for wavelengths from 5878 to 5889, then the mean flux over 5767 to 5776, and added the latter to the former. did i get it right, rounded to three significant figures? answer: 21.5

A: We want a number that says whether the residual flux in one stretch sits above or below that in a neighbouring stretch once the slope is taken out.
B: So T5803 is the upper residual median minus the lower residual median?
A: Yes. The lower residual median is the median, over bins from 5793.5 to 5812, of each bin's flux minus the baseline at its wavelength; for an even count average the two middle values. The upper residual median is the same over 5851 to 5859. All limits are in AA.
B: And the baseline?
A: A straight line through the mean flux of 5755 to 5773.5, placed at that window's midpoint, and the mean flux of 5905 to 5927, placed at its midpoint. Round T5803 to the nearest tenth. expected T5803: -1.1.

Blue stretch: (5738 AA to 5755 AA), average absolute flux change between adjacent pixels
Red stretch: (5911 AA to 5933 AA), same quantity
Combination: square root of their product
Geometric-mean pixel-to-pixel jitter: 1.0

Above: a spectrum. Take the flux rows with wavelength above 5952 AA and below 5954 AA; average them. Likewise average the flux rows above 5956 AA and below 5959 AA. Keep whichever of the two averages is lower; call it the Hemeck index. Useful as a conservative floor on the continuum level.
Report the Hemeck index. 9.3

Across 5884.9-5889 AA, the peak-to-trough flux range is 0.98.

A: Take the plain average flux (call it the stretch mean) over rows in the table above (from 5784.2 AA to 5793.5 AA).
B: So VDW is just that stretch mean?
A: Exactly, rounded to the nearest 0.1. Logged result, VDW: 10.0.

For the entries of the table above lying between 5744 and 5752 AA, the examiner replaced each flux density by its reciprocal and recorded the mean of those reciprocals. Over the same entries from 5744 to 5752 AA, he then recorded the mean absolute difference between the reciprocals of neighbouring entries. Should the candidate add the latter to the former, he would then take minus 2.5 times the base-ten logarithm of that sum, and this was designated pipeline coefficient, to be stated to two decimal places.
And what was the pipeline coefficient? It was 2.39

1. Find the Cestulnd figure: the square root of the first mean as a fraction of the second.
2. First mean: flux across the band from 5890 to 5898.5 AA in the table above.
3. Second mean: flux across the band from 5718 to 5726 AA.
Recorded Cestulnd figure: 0.88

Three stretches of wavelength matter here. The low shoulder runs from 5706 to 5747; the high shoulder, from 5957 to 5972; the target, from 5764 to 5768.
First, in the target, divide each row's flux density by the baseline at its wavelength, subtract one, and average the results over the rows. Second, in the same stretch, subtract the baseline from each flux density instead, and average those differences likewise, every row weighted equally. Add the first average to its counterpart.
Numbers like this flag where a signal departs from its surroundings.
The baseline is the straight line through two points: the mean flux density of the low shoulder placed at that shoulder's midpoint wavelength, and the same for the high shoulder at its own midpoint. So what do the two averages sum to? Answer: -0.6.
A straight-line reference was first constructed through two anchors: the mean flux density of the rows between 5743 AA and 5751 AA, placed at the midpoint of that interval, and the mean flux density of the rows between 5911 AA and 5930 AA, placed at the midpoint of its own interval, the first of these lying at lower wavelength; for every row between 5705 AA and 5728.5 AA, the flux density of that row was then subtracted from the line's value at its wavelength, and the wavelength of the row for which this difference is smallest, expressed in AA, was 5719.93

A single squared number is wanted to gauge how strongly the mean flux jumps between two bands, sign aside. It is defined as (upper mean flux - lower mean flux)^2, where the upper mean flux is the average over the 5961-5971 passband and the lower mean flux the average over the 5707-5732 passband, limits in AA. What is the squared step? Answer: 0.17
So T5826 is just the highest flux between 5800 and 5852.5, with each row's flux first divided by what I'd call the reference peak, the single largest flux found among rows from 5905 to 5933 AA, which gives 1.01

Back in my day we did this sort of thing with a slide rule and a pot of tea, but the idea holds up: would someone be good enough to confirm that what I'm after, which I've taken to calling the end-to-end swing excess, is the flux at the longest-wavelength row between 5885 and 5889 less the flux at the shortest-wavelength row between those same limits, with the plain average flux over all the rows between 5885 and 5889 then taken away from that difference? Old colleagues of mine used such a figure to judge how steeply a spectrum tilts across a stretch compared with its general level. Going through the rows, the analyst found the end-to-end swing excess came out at -10.1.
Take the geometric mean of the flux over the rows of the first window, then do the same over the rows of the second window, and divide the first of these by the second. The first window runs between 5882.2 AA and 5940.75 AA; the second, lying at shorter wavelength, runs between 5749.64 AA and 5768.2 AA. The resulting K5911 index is 0.98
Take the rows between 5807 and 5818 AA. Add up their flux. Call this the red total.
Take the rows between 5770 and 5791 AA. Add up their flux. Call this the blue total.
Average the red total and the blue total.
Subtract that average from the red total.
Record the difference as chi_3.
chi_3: -36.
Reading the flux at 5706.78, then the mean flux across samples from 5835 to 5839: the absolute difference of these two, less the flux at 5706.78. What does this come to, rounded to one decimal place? -10.1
